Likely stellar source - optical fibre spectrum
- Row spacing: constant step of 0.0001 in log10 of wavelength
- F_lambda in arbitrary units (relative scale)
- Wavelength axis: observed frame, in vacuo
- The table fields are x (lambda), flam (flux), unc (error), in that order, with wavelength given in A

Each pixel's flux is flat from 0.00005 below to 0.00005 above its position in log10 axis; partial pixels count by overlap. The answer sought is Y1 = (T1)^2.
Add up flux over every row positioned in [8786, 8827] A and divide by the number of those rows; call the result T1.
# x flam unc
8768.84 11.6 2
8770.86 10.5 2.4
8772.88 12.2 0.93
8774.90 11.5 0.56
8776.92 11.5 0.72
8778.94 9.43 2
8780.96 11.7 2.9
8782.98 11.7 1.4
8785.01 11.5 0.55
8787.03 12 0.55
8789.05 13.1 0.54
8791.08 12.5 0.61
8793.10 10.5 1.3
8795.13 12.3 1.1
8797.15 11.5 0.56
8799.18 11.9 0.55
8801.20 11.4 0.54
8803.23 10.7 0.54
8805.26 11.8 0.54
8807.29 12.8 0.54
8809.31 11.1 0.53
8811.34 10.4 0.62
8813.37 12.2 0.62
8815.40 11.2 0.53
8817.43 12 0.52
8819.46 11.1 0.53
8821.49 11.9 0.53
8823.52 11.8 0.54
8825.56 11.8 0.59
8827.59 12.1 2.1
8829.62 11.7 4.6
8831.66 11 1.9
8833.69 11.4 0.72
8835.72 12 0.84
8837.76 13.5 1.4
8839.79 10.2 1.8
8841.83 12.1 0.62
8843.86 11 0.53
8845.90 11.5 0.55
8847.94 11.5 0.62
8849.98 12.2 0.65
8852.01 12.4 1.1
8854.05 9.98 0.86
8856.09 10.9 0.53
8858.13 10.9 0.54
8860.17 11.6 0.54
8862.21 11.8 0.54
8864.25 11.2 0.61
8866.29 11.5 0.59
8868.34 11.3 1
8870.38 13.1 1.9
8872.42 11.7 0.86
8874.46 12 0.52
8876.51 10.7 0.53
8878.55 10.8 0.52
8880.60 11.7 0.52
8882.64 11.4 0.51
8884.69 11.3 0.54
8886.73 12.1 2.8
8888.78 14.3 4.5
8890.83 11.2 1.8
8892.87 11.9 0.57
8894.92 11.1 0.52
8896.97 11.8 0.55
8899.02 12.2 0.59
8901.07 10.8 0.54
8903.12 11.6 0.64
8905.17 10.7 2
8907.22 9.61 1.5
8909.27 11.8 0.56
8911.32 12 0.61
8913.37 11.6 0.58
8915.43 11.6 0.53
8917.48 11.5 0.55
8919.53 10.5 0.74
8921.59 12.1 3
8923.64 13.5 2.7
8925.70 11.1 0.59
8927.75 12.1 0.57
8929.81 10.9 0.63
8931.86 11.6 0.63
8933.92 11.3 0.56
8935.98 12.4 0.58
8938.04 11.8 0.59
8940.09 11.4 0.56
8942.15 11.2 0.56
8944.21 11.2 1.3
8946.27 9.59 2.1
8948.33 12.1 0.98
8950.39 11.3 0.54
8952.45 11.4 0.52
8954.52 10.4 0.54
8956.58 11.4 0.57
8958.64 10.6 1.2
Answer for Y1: 137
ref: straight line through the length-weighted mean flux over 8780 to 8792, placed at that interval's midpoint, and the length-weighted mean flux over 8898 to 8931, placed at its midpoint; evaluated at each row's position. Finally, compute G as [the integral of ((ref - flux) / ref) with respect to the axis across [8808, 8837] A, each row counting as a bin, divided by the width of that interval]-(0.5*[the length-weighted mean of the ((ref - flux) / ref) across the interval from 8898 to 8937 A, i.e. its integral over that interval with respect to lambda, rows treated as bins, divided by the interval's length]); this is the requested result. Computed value 0.030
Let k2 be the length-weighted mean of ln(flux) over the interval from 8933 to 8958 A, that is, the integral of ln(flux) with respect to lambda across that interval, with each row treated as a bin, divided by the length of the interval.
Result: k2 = 2.421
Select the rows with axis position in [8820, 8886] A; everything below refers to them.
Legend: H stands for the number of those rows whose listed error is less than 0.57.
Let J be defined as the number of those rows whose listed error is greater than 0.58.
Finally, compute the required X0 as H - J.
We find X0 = -4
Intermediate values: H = 14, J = 18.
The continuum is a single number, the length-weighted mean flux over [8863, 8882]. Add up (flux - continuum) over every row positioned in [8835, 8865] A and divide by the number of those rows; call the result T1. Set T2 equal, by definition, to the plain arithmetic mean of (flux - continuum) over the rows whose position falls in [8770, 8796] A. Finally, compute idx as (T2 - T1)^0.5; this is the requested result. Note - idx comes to 0.23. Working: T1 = -0.036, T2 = 0.02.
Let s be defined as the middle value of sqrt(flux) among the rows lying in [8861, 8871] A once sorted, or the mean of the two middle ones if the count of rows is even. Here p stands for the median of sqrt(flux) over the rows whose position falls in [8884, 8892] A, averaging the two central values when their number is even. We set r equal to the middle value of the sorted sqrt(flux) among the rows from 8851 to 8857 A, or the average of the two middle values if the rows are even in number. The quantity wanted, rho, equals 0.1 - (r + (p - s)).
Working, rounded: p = 3.42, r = 3.302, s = 3.39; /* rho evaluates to -3.23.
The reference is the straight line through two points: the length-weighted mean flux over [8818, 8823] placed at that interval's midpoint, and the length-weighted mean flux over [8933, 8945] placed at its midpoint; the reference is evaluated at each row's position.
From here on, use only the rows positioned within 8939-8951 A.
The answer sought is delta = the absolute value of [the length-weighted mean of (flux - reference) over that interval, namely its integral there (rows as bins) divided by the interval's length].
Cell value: 0.43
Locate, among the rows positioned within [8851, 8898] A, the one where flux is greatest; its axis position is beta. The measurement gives 8888.78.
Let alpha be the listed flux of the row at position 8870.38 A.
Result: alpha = 13.1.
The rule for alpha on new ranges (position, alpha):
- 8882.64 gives 11.4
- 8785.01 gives 11.5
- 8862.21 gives 11.8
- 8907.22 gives 9.61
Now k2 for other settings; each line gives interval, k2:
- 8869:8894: 2.469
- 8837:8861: 2.436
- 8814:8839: 2.465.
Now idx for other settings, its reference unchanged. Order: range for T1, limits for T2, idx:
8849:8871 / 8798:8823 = 0.08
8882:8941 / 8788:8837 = 0.22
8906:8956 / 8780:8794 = 0.66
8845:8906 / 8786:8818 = 0.37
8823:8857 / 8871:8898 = 0.32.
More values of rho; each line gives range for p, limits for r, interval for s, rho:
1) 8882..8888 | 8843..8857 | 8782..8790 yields -3.23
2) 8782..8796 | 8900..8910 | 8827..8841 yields -3.23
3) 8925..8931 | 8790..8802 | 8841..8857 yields -3.26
